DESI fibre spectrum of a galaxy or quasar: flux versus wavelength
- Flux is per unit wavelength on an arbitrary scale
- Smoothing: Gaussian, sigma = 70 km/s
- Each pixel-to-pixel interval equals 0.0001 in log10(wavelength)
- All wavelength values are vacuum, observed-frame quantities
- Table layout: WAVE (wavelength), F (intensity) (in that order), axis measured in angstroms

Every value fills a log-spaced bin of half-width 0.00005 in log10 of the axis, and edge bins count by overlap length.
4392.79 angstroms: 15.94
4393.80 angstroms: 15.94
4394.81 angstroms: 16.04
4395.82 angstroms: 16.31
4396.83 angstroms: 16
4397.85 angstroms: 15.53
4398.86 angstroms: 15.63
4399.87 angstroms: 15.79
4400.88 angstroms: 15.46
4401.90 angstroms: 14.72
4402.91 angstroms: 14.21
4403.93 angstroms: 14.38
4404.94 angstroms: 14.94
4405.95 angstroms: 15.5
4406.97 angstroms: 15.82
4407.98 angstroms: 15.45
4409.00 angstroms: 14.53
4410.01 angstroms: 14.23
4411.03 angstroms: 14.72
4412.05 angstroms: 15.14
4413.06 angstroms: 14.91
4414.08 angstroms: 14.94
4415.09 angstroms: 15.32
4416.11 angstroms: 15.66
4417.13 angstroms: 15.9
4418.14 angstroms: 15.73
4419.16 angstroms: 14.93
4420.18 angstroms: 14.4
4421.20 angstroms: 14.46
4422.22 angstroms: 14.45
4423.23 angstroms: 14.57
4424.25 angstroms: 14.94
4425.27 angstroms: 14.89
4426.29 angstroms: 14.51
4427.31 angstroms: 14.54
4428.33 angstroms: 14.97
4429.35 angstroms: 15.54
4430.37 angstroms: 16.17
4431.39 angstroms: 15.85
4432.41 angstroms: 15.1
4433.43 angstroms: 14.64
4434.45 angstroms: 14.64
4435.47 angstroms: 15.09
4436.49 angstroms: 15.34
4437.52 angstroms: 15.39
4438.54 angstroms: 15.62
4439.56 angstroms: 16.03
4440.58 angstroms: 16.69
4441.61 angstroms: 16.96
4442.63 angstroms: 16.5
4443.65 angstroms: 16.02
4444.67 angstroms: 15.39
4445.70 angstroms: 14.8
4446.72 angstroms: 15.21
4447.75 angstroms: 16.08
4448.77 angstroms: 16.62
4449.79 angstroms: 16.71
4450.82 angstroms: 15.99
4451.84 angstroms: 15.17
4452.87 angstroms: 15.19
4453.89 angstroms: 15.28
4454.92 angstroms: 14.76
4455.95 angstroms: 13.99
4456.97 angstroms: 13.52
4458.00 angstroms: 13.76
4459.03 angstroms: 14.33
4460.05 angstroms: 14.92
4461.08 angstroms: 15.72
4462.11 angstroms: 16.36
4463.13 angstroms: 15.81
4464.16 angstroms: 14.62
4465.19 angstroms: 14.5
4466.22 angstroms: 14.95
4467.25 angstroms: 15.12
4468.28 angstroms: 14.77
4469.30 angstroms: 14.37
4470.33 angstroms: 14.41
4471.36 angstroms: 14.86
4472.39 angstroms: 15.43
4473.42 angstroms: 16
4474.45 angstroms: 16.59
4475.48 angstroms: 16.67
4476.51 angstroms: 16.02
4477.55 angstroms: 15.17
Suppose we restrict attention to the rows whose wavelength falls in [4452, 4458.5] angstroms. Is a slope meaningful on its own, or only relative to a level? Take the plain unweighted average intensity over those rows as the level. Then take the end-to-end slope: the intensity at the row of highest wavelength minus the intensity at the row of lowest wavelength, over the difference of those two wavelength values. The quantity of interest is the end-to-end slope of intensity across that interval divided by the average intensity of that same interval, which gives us -0.019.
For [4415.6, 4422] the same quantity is -0.016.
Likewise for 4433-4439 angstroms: 0.013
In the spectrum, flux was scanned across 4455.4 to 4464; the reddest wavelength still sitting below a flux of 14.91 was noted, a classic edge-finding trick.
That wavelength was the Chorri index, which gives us 4459.03 angstroms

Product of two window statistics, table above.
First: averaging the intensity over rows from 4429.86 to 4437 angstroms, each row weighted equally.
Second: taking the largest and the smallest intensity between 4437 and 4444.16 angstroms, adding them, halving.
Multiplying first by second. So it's 247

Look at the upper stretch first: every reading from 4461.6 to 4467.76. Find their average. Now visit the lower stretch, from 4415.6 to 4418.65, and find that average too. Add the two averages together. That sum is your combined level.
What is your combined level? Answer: 31.0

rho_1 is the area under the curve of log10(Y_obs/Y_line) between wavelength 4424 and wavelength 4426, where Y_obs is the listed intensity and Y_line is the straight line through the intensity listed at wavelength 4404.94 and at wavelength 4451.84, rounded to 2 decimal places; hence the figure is -0.01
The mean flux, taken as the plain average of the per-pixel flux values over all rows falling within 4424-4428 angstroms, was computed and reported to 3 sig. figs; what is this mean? 14.7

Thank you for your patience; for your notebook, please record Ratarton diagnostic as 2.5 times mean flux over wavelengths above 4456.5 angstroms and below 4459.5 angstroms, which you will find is 35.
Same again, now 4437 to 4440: 39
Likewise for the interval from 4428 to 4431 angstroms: 39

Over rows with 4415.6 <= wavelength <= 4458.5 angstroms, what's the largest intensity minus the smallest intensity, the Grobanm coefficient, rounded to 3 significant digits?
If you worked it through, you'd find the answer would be 3.44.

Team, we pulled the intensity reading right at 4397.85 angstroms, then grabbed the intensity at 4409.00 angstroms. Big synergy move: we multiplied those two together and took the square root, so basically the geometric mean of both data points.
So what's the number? 15.0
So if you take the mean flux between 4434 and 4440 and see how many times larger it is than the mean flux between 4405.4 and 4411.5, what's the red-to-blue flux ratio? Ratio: 1.02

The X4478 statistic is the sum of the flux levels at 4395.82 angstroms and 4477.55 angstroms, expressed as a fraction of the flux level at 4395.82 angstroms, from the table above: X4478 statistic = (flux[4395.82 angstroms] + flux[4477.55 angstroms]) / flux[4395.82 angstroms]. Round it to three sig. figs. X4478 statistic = 1.93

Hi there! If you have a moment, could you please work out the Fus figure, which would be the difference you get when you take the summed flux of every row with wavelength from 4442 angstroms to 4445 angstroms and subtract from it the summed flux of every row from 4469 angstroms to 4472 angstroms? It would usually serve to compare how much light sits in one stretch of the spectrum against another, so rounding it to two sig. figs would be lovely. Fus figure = 4.3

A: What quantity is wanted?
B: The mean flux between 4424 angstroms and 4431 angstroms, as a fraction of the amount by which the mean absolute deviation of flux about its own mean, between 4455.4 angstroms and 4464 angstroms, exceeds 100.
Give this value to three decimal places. -0.152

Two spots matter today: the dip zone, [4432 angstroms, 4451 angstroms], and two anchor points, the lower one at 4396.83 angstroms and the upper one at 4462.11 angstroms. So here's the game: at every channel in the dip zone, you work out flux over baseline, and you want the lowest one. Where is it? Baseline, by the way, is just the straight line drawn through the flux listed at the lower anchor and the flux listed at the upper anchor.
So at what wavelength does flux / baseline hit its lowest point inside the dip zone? 4434.45 angstroms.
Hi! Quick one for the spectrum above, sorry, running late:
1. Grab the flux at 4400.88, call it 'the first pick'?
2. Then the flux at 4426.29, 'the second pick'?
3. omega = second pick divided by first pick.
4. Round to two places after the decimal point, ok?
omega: 0.94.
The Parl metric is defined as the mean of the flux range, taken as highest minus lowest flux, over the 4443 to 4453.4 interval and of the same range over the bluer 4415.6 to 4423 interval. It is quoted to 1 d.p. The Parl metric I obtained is 1.7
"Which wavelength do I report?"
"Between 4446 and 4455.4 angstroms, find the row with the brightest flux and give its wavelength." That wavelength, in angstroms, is 4449.79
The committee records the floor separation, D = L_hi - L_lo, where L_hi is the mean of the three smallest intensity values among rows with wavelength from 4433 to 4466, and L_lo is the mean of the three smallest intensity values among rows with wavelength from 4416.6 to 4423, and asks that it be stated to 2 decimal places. -0.68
